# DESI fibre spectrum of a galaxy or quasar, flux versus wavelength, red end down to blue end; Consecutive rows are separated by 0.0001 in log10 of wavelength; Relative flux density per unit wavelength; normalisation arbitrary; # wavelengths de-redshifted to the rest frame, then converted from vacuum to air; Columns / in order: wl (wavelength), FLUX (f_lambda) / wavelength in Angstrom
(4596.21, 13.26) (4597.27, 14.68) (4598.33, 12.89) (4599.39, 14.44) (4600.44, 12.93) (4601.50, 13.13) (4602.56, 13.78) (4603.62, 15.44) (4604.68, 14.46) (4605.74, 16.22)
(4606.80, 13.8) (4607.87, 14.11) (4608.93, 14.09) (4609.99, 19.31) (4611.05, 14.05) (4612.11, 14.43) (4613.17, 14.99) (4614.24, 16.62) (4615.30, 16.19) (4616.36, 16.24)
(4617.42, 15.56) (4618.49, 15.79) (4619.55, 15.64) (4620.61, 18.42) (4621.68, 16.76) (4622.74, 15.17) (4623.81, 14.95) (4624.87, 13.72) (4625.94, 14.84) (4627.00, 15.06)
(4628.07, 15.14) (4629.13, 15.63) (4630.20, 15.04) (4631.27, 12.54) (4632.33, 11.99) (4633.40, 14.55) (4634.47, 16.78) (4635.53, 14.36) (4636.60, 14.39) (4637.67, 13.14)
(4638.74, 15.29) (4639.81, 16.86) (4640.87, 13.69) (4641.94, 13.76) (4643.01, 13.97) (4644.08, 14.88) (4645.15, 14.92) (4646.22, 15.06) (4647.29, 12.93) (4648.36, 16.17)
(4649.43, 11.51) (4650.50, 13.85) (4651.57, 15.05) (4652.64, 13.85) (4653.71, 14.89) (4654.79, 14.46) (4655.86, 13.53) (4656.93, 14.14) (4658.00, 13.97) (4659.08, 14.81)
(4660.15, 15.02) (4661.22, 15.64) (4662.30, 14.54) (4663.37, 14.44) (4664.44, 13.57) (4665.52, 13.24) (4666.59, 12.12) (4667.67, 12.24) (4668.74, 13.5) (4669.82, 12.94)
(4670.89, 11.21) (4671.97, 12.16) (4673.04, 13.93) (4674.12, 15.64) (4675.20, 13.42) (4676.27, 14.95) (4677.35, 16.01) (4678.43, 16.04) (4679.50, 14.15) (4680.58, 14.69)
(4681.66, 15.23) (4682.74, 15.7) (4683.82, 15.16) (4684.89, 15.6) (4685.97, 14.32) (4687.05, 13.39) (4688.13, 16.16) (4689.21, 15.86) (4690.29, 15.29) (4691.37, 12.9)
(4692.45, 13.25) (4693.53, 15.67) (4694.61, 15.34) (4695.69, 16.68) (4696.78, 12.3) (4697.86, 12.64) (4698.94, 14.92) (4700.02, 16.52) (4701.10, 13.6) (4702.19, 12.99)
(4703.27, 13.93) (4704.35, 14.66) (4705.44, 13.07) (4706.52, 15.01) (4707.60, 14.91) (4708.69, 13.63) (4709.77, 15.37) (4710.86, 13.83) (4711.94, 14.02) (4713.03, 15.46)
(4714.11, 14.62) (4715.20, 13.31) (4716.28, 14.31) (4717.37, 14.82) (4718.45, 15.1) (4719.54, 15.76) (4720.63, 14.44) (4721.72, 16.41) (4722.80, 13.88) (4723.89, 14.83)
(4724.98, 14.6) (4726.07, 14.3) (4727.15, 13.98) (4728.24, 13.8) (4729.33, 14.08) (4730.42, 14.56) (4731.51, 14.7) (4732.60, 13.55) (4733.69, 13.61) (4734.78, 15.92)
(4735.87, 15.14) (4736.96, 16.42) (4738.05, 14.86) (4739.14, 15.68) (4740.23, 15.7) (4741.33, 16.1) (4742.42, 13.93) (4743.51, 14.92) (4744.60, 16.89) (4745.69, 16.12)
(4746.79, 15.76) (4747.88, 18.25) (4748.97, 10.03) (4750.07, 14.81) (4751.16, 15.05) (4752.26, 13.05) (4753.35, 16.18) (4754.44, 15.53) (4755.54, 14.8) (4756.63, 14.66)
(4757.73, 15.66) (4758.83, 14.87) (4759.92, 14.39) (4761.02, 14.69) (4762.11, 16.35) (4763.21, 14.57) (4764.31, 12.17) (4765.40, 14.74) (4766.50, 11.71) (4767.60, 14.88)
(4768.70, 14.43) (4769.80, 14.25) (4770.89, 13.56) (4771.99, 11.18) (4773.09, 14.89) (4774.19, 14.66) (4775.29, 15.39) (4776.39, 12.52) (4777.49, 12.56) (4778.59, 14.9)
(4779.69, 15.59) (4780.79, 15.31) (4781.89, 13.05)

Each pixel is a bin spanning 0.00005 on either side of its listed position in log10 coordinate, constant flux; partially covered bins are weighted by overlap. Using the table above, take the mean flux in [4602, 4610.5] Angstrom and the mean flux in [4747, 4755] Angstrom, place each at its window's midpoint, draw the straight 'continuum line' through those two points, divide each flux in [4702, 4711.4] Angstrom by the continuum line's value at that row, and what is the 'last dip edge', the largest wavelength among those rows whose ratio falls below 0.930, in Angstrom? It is 4708.69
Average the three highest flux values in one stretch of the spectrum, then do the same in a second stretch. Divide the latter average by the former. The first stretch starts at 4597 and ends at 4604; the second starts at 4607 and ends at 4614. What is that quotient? 1.09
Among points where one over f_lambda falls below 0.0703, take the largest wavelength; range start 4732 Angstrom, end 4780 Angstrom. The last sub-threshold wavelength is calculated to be 4779.69 Angstrom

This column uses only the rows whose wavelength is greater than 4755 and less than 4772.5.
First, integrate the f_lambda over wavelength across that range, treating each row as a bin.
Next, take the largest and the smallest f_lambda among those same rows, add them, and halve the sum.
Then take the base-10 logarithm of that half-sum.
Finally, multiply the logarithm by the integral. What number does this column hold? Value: 283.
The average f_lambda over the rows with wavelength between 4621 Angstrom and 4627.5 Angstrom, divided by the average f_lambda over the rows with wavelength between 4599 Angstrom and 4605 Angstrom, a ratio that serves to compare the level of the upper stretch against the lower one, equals 1.08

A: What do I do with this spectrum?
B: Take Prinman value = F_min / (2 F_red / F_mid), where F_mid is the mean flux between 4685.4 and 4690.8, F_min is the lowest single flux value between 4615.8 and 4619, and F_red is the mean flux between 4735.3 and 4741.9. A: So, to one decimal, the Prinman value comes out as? 7.5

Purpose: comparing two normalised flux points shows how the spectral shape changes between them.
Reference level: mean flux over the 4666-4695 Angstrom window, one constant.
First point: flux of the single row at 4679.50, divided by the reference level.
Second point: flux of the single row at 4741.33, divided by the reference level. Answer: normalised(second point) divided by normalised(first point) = 1.14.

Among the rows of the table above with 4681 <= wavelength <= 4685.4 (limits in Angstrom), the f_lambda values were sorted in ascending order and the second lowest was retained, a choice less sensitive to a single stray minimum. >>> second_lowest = 15.23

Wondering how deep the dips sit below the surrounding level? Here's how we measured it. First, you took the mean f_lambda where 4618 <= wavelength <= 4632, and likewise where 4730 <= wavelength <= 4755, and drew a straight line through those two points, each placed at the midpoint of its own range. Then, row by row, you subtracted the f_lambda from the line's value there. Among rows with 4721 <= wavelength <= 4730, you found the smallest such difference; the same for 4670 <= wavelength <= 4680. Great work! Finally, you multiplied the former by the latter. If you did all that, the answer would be 1.1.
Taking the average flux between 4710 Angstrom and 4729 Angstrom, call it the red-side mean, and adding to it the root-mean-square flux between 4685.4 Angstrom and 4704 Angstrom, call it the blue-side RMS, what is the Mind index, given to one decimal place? 29.1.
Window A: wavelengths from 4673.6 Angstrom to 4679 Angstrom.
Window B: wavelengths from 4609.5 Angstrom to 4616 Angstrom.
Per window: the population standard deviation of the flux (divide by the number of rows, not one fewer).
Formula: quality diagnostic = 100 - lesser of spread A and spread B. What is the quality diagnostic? 99.0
